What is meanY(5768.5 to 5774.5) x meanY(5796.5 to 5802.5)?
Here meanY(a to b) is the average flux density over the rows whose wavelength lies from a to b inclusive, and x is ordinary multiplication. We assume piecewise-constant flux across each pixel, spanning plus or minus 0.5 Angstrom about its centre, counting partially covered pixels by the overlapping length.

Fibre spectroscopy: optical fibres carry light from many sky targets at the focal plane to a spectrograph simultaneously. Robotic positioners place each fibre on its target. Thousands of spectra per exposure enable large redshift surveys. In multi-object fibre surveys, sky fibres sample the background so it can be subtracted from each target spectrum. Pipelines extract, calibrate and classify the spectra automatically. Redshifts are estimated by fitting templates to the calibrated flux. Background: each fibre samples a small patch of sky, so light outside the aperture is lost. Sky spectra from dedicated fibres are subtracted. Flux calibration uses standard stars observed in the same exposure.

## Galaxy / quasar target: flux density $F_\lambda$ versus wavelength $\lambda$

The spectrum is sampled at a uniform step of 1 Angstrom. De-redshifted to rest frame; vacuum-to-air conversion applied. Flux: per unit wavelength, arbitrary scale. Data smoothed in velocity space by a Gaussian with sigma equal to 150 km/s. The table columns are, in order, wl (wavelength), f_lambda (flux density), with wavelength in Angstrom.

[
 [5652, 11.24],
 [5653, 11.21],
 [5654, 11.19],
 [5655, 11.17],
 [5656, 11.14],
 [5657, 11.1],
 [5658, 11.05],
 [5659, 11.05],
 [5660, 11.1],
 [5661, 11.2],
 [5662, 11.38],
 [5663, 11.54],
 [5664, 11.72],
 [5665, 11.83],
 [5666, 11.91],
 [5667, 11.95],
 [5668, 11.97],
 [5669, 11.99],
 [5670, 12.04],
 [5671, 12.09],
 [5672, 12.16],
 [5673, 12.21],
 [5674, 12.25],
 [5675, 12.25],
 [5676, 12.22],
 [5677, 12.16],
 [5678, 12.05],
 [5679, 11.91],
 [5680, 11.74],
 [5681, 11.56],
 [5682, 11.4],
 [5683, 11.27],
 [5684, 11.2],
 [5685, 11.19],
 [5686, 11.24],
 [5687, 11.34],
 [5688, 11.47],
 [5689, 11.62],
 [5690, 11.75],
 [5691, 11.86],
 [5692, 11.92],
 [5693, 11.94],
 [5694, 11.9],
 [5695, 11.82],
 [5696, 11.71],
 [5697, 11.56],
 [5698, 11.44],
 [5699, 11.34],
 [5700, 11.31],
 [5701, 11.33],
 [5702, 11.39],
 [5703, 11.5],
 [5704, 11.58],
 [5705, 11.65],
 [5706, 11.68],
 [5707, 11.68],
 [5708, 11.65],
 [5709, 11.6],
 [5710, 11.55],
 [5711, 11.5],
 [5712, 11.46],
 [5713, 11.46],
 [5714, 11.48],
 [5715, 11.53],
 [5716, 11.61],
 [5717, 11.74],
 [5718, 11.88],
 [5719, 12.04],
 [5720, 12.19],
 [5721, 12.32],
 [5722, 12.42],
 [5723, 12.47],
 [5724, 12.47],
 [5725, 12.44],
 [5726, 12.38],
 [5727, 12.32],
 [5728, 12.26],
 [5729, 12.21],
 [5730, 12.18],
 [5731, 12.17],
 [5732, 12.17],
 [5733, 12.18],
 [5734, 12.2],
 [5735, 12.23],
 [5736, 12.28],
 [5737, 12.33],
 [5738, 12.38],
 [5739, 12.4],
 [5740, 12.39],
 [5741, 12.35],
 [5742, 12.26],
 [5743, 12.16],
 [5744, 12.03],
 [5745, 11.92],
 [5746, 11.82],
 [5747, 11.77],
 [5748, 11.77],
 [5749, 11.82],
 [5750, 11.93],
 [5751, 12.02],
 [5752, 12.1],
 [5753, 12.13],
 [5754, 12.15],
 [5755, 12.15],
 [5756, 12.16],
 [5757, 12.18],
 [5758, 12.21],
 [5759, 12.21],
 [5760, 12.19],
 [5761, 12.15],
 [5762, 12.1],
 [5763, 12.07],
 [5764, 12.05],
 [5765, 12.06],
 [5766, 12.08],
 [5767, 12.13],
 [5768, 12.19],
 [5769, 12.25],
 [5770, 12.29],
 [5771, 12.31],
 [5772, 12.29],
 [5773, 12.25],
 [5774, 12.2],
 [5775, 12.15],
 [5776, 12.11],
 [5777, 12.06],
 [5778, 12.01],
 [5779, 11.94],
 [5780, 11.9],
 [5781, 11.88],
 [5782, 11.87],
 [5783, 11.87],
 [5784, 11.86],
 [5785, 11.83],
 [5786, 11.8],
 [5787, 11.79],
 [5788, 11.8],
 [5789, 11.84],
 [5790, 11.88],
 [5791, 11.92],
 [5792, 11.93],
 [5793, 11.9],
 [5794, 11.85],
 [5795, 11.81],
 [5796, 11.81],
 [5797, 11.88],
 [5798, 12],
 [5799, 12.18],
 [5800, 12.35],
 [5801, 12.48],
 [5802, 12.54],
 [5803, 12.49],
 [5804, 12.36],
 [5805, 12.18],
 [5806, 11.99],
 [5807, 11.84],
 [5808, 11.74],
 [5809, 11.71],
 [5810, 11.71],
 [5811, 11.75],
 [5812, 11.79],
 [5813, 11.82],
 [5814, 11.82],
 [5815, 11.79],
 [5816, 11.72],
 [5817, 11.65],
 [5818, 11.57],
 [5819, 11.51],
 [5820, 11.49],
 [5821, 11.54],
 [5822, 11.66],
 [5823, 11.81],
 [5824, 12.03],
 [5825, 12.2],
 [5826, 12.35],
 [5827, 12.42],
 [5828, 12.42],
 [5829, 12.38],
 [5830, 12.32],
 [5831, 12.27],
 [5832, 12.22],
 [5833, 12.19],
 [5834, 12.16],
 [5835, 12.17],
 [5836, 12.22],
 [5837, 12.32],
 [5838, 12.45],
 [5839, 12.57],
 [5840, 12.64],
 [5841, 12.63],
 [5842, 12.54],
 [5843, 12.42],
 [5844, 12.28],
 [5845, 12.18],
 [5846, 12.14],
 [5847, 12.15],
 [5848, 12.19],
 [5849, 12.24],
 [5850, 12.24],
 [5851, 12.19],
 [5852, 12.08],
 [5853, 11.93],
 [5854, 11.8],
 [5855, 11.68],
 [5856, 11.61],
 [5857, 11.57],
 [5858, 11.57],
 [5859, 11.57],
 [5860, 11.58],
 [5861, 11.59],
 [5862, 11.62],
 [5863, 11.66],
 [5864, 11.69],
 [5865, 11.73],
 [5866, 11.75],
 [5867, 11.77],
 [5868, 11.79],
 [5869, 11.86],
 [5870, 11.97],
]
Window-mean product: 150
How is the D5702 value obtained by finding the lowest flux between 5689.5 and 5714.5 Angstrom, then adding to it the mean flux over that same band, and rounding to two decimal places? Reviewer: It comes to 22.91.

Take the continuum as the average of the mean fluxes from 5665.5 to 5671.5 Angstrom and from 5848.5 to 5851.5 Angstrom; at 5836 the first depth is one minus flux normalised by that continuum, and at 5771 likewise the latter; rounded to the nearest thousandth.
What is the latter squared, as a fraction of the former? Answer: -0.030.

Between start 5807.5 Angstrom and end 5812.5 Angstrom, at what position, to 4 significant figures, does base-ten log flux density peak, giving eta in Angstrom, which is 5812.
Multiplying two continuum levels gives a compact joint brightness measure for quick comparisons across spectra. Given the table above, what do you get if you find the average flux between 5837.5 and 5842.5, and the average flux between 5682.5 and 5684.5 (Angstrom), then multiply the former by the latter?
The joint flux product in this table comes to 141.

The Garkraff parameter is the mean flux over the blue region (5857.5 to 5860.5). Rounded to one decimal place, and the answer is 11.6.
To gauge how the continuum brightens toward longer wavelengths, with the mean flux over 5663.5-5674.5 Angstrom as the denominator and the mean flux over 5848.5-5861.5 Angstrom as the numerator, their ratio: 0.98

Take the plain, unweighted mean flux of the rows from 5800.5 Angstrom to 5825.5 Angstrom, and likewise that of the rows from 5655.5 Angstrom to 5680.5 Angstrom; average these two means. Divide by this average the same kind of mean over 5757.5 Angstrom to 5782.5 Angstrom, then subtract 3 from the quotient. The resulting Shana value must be -1.98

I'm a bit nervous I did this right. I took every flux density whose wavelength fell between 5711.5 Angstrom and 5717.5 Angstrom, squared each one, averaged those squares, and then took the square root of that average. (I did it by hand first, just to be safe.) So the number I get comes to 11.5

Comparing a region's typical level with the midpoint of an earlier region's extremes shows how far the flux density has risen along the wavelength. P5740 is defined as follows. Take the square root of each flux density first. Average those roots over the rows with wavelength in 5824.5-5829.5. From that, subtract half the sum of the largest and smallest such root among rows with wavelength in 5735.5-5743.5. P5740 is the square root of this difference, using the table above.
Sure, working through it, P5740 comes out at 0.10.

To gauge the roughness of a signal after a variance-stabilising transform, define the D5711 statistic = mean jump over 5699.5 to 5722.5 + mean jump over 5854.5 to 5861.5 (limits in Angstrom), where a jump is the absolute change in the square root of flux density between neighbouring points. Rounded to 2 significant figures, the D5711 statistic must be 0.013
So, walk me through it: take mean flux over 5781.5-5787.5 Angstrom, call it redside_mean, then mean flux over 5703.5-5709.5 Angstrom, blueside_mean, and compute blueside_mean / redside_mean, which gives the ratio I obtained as 0.98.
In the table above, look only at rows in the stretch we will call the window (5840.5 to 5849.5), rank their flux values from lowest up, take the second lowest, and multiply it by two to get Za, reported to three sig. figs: 24.3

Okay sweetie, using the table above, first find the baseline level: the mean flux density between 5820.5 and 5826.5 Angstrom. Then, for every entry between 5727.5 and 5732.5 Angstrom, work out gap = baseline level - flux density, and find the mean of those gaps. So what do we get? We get -0.27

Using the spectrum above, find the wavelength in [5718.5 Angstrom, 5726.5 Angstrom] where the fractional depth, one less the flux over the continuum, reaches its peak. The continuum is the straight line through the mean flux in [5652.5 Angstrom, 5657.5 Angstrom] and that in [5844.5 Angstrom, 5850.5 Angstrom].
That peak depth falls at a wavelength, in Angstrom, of 5719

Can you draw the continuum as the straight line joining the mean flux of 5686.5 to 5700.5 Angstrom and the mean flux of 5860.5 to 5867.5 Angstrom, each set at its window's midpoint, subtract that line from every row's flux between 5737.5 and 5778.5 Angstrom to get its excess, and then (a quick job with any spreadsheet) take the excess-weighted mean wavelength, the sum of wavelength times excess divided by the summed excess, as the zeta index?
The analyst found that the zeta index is 5758.2 Angstrom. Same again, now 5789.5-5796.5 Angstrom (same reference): 5792.6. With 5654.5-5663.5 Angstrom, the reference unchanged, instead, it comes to 5658.4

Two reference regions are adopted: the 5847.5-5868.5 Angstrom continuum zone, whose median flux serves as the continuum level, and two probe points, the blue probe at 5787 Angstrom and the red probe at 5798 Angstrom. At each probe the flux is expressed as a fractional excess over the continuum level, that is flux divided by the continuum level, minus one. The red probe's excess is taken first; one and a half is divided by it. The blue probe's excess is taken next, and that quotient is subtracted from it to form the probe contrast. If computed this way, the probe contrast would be -65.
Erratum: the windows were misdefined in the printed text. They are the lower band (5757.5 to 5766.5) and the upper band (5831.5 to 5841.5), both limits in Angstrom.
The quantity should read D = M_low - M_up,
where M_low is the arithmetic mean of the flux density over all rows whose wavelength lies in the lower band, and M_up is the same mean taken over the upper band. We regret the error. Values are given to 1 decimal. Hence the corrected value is -0.2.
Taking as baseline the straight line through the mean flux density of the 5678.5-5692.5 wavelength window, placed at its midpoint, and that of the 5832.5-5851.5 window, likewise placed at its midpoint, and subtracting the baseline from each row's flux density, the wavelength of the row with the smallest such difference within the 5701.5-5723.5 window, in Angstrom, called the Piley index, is 5702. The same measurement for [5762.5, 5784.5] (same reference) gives 5784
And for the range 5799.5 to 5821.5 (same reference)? 5820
